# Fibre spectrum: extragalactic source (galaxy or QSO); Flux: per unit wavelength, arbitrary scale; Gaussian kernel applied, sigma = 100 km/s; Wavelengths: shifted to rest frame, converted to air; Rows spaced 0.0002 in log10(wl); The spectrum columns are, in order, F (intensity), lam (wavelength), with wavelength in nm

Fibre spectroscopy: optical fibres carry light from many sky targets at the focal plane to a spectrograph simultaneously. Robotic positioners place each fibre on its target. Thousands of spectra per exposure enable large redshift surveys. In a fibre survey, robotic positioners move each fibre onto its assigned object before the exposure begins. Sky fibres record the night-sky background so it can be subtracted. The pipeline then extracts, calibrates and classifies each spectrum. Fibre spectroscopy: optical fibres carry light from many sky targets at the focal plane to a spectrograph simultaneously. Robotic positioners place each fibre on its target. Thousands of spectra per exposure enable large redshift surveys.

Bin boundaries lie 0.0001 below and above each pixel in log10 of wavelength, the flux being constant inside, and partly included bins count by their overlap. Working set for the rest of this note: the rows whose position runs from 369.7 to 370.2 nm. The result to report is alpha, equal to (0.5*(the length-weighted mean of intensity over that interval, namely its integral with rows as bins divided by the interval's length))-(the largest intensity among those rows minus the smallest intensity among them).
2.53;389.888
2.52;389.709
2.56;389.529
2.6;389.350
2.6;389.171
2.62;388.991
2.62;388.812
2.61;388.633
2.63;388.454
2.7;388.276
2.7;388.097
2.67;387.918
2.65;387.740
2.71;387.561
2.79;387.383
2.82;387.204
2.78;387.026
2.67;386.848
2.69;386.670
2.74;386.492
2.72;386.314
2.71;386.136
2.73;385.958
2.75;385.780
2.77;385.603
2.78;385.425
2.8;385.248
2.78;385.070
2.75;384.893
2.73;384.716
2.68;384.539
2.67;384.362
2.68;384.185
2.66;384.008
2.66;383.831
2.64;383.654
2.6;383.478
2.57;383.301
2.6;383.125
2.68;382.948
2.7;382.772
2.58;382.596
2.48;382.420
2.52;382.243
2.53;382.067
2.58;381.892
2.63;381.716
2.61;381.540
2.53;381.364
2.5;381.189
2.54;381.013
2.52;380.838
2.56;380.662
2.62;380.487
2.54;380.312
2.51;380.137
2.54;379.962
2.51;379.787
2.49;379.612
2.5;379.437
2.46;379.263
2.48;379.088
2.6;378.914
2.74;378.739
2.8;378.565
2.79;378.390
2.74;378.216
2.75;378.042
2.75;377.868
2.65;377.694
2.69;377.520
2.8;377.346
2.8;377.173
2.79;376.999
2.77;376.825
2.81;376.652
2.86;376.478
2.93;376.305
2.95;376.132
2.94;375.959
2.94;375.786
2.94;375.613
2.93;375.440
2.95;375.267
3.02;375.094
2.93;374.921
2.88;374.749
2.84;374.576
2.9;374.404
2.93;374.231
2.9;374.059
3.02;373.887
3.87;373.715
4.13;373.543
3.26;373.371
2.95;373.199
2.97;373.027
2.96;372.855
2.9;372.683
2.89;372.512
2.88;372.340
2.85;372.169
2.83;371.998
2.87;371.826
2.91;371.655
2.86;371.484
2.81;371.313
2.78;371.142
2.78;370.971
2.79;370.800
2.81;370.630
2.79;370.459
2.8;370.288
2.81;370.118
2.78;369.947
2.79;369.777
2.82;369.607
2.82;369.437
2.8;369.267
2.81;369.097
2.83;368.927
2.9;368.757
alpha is 1.37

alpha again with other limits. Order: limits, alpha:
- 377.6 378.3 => 1.26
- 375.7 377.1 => 1.26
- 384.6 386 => 1.31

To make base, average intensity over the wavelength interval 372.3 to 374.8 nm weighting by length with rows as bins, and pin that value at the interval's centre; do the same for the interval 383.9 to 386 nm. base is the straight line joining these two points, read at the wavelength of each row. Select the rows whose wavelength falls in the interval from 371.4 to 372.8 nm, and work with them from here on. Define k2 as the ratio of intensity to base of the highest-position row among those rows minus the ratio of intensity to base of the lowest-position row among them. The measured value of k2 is 0.02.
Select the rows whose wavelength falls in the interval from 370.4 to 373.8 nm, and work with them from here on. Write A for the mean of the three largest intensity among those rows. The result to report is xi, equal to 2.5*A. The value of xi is 9.38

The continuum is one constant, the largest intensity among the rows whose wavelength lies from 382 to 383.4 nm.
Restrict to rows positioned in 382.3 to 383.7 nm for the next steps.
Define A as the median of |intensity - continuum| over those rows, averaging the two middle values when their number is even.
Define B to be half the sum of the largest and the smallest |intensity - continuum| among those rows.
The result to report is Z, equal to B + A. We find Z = 0.21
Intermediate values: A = 0.100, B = 0.110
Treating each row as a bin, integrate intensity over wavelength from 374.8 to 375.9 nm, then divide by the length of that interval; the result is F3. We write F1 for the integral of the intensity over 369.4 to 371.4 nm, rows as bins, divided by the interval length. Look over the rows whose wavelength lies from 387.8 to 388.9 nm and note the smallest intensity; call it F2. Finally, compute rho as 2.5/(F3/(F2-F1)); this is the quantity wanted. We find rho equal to -0.16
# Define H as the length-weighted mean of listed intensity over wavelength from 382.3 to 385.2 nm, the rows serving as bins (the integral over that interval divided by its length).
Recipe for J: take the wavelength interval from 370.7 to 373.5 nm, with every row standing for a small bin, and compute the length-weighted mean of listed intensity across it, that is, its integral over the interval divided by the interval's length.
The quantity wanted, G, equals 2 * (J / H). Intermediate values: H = 2.65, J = 2.91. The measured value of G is 2.19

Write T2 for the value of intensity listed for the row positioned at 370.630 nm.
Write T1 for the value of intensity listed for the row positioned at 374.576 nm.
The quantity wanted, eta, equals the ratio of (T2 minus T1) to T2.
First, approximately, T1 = 2.84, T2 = 2.81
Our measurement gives -0.011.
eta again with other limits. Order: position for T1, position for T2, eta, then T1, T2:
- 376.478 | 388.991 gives -0.092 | 2.86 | 2.62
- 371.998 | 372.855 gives 0.044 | 2.83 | 2.96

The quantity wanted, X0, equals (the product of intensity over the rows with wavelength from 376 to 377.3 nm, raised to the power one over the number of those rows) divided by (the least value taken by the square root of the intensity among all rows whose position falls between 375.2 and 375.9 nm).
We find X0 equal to 1.66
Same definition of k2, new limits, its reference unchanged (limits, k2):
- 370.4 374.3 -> 0.08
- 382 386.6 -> 0.12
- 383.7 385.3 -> 0.07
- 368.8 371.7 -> 0.05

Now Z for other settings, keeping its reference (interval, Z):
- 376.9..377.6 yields 0.15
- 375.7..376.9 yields 0.39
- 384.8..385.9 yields 0.15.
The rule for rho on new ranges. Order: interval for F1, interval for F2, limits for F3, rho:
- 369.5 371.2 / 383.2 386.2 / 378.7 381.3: -0.22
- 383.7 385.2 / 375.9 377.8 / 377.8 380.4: -0.05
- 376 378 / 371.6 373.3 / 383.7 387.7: 0.03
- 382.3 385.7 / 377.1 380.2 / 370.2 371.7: -0.19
